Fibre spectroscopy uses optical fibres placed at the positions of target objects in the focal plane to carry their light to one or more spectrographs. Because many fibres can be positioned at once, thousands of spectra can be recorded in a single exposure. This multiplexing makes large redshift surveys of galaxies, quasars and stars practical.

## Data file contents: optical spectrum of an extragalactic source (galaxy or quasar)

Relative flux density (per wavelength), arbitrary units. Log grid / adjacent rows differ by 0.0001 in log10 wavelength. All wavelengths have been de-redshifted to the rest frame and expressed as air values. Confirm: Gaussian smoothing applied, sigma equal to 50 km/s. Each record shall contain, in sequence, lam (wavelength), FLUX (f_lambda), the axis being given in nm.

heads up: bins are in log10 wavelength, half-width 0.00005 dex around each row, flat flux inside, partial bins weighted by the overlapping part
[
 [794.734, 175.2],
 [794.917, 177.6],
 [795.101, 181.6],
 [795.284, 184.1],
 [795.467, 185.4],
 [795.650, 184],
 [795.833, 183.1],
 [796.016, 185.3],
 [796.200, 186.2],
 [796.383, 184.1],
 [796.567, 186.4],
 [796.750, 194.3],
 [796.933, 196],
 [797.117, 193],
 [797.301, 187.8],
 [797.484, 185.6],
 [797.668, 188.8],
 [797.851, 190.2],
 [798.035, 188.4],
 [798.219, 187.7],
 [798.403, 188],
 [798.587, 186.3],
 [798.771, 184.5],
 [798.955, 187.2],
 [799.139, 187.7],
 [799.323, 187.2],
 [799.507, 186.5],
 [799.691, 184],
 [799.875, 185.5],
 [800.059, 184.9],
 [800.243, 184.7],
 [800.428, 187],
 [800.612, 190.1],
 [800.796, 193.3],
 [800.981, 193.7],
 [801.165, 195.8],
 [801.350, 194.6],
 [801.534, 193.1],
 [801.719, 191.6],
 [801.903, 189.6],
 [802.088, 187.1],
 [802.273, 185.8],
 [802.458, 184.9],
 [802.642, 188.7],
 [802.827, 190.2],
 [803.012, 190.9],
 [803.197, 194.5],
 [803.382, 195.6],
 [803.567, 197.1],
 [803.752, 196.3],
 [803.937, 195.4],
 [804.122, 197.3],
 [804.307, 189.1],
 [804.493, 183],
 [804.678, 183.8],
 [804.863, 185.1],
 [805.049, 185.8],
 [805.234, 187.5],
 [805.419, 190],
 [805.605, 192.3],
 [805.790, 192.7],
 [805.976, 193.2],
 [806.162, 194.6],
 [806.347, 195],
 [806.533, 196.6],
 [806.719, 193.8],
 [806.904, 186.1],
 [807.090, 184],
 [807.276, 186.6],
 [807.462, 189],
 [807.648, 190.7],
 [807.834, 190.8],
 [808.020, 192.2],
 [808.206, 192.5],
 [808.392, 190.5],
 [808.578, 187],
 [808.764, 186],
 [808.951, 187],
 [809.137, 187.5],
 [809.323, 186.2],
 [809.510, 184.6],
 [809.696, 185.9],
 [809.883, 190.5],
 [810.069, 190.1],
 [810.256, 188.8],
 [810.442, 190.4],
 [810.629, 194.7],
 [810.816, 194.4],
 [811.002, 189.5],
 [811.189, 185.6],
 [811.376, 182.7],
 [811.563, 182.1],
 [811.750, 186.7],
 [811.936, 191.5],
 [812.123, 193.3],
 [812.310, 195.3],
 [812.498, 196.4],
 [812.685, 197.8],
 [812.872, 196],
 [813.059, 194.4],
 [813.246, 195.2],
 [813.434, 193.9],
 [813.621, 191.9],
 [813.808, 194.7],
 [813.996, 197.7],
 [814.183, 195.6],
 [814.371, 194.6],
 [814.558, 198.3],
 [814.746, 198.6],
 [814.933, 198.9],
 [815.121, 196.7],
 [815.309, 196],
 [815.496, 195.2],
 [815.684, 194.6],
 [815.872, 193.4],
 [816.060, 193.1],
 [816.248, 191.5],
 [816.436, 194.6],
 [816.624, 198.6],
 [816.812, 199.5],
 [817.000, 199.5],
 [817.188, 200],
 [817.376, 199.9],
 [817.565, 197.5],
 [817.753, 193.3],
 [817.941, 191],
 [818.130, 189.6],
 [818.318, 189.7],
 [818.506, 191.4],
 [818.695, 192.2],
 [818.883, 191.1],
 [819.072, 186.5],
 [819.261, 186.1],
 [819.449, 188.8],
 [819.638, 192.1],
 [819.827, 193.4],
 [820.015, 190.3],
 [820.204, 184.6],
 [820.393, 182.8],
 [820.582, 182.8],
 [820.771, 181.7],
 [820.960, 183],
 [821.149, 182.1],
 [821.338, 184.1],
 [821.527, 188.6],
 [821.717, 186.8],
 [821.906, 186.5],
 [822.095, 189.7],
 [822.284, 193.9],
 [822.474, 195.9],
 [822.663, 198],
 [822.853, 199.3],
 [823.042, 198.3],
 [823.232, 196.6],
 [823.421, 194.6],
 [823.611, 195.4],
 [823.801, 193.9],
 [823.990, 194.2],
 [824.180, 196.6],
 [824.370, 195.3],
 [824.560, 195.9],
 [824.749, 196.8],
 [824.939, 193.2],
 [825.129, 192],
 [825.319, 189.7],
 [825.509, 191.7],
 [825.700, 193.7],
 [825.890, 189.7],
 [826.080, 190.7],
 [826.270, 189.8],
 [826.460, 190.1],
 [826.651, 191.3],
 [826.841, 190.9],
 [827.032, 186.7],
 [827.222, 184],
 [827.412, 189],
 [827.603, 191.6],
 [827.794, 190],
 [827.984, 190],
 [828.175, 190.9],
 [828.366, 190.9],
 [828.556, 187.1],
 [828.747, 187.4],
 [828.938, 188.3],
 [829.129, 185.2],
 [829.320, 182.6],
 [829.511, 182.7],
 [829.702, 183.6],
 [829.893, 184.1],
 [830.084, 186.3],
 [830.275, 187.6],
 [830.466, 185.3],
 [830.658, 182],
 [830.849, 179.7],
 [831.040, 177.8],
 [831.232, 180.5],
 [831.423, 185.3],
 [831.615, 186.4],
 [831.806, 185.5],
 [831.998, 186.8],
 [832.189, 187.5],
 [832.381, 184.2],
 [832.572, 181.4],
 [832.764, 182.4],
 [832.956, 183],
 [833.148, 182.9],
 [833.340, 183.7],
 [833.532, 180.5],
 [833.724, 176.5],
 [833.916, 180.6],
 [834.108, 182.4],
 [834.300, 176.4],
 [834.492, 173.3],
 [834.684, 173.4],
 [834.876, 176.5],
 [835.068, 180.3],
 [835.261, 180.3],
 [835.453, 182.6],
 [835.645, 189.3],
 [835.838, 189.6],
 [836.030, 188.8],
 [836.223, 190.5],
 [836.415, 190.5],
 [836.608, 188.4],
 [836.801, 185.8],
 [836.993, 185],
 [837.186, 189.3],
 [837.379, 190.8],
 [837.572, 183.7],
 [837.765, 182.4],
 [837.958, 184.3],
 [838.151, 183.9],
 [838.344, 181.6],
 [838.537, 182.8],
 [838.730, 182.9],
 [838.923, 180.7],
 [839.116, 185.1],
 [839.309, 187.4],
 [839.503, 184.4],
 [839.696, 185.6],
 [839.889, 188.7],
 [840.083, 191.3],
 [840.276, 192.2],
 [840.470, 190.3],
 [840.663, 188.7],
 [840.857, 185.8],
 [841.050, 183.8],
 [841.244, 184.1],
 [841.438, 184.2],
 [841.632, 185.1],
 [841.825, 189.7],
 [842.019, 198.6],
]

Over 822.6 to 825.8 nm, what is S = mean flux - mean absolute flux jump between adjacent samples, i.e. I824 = 193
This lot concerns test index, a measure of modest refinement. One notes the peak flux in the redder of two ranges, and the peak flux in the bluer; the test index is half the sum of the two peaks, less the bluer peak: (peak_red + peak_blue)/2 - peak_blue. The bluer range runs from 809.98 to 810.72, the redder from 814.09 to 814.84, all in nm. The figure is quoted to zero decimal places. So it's 2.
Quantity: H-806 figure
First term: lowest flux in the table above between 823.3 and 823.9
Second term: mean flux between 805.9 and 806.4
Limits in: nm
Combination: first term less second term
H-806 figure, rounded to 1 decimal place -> -0.4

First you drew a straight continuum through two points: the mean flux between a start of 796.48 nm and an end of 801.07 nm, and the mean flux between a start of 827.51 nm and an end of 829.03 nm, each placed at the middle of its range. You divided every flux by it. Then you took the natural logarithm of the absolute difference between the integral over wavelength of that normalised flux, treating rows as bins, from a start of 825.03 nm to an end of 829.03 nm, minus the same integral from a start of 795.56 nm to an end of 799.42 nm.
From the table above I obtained -1.8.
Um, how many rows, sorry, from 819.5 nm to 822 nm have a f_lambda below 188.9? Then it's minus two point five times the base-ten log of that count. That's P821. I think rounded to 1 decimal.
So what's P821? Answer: -2.5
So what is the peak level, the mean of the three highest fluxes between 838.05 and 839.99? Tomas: 187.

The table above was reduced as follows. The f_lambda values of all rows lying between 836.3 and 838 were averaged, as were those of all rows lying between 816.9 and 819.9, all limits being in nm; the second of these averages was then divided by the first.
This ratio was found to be 1.03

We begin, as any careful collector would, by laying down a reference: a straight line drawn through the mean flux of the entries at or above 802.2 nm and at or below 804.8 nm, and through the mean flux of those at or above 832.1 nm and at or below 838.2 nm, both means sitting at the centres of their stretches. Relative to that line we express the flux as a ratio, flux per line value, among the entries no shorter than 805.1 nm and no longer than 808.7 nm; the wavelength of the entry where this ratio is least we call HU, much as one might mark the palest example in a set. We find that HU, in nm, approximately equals 807.090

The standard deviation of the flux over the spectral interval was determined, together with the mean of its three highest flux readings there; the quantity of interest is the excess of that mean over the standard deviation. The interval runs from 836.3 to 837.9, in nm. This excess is 187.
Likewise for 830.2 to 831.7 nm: 183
